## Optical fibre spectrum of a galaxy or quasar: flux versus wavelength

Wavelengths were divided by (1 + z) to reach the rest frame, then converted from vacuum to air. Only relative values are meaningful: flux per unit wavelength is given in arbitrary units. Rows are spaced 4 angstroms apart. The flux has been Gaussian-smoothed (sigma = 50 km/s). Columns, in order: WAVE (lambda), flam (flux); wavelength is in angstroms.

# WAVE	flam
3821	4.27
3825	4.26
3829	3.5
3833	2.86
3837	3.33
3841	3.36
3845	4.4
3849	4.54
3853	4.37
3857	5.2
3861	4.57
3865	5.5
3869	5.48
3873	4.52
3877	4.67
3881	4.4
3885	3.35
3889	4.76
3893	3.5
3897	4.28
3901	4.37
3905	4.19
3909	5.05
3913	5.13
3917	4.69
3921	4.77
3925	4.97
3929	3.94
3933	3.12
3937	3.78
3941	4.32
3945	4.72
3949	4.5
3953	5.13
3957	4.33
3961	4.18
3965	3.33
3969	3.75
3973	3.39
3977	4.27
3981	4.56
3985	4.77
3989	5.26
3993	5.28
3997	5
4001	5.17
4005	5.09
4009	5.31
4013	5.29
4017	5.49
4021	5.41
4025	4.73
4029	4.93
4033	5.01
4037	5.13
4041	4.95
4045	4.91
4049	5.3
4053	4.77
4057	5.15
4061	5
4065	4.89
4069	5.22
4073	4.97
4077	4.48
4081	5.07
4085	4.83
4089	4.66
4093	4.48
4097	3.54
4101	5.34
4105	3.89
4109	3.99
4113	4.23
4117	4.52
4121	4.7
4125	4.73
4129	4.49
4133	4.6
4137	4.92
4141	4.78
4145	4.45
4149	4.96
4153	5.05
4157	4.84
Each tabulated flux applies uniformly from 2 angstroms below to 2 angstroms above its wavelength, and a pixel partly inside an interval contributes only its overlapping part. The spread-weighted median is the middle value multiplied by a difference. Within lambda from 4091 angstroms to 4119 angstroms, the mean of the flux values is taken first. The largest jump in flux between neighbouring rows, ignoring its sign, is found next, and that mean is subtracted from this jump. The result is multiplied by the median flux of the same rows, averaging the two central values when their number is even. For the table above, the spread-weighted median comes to -11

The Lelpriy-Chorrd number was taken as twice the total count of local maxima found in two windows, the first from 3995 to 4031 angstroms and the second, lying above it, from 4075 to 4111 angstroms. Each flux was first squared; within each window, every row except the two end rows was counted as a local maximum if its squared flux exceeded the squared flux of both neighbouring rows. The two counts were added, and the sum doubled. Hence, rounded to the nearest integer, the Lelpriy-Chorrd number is 10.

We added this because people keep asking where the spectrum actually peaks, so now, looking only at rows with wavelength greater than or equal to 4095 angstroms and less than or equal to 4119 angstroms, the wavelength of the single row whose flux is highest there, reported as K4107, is 4101 angstroms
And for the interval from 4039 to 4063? 4049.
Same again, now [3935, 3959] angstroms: 3953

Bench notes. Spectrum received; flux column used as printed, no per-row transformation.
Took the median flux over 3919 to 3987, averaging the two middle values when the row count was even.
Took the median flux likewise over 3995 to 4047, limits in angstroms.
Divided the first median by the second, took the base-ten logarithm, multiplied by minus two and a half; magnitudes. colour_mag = 0.18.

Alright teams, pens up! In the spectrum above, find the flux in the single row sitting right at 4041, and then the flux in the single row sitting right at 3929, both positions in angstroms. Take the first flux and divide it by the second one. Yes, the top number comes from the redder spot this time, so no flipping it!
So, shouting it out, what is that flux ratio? 1.26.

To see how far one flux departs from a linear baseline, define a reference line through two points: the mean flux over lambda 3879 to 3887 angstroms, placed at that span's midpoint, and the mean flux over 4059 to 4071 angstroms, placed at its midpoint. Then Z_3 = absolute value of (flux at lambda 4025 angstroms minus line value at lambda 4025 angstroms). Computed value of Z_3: 0.1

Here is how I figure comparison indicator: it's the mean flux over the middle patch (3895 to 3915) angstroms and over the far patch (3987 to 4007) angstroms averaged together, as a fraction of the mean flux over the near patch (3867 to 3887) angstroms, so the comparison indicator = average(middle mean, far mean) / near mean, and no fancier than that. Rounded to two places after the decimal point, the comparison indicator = 1.09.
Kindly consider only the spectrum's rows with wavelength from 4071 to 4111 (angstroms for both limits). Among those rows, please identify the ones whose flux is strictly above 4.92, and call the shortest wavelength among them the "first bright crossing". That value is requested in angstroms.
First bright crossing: 4073 angstroms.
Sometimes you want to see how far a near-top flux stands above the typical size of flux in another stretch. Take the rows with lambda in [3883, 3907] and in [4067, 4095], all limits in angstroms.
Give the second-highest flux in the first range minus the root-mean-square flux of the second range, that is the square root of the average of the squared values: -0.45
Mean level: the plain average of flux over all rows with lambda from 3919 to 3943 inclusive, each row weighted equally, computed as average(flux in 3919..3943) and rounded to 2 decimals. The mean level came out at 4.15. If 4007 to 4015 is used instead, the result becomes 5.30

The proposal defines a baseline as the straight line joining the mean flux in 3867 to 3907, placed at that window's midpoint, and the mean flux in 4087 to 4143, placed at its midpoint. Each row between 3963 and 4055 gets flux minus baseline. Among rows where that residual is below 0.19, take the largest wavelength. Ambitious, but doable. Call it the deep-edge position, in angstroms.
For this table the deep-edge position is 3981 angstroms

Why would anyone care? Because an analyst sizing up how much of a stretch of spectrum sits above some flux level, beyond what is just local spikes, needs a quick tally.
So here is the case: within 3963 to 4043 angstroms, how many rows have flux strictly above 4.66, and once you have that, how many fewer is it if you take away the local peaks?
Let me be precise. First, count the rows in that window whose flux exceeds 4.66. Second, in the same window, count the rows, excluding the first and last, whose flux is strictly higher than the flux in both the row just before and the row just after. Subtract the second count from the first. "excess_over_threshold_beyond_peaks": 9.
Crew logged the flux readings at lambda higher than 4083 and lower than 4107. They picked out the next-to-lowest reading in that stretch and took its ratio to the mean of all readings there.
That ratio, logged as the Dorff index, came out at 0.87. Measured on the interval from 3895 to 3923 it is 0.92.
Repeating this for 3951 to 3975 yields 0.84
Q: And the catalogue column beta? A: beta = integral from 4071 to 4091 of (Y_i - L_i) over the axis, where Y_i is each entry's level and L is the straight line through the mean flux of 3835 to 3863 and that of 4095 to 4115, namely 12.0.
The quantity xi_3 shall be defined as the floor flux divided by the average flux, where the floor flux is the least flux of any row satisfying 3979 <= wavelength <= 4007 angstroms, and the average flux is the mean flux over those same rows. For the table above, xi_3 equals 0.91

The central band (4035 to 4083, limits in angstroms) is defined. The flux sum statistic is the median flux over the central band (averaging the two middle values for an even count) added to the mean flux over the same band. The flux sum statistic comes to 10.0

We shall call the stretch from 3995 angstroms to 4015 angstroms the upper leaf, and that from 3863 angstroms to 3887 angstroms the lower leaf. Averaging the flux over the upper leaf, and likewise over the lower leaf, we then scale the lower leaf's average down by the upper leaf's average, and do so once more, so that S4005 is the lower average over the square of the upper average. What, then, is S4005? 0.174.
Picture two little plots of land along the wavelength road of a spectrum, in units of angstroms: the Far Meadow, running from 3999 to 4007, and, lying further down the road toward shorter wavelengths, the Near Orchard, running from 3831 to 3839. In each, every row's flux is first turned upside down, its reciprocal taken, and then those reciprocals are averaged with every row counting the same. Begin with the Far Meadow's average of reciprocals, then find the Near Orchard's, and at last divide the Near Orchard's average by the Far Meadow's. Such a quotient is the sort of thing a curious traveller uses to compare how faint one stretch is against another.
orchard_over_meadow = 1.7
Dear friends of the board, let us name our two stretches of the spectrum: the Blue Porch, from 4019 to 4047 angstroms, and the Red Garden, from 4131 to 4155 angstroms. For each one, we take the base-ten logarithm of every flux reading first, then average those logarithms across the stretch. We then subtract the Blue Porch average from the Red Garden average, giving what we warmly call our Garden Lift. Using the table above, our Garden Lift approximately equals -0.019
